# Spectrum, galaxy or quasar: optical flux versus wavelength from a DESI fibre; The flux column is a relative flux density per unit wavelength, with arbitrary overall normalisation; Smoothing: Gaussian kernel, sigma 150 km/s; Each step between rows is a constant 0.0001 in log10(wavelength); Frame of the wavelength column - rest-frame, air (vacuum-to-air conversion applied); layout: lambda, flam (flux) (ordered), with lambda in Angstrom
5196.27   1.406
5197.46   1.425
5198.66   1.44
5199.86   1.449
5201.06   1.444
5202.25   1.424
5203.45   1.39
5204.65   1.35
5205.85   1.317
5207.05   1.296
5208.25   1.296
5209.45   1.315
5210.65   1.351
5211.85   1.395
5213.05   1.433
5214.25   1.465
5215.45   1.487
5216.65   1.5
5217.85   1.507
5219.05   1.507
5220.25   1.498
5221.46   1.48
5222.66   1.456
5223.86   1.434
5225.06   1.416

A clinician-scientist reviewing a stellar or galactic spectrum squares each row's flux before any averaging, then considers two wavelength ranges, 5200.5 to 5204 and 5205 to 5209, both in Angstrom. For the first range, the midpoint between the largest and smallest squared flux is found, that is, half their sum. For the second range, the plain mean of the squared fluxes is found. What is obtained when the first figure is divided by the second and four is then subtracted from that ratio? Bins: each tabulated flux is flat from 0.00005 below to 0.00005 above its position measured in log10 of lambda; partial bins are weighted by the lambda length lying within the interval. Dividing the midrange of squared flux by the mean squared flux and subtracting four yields -2.82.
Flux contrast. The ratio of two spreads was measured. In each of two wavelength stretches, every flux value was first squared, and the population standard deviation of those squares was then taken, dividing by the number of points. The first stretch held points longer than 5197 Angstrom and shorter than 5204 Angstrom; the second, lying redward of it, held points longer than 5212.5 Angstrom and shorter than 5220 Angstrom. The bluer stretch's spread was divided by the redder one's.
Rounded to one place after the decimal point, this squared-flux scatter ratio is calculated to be 0.7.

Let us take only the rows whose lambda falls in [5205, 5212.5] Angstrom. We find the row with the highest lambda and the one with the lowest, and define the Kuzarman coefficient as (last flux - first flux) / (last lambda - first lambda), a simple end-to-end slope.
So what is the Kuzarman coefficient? 0.013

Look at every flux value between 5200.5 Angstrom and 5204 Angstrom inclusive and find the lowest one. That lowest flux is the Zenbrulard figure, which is 1.39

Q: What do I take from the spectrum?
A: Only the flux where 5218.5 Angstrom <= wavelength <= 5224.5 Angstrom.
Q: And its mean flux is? 1.47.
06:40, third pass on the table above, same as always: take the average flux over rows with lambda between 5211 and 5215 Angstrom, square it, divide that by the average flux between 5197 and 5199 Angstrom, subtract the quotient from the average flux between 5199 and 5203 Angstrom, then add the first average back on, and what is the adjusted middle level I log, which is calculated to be 1.44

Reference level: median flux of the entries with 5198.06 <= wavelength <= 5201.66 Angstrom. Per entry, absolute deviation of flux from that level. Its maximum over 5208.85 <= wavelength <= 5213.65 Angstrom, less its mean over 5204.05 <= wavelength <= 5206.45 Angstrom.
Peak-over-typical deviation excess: 0.02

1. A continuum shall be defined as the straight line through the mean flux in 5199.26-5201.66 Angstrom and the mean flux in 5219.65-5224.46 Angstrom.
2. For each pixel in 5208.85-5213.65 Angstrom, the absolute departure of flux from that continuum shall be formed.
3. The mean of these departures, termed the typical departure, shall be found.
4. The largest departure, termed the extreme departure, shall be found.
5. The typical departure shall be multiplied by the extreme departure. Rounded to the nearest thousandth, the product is 0.012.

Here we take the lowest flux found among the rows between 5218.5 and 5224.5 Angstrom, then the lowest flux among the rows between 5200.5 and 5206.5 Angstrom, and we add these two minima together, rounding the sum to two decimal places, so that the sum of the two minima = 2.75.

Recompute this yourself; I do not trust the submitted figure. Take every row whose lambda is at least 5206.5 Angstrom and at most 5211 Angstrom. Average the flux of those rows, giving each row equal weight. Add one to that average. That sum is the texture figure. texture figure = 2.31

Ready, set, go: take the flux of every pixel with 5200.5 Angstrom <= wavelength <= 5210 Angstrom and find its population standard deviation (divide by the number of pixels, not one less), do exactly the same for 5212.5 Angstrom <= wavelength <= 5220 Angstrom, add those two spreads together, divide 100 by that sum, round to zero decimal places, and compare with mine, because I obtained 1228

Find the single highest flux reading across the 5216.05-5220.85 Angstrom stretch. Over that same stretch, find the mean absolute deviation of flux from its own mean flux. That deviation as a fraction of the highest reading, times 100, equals 0.3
